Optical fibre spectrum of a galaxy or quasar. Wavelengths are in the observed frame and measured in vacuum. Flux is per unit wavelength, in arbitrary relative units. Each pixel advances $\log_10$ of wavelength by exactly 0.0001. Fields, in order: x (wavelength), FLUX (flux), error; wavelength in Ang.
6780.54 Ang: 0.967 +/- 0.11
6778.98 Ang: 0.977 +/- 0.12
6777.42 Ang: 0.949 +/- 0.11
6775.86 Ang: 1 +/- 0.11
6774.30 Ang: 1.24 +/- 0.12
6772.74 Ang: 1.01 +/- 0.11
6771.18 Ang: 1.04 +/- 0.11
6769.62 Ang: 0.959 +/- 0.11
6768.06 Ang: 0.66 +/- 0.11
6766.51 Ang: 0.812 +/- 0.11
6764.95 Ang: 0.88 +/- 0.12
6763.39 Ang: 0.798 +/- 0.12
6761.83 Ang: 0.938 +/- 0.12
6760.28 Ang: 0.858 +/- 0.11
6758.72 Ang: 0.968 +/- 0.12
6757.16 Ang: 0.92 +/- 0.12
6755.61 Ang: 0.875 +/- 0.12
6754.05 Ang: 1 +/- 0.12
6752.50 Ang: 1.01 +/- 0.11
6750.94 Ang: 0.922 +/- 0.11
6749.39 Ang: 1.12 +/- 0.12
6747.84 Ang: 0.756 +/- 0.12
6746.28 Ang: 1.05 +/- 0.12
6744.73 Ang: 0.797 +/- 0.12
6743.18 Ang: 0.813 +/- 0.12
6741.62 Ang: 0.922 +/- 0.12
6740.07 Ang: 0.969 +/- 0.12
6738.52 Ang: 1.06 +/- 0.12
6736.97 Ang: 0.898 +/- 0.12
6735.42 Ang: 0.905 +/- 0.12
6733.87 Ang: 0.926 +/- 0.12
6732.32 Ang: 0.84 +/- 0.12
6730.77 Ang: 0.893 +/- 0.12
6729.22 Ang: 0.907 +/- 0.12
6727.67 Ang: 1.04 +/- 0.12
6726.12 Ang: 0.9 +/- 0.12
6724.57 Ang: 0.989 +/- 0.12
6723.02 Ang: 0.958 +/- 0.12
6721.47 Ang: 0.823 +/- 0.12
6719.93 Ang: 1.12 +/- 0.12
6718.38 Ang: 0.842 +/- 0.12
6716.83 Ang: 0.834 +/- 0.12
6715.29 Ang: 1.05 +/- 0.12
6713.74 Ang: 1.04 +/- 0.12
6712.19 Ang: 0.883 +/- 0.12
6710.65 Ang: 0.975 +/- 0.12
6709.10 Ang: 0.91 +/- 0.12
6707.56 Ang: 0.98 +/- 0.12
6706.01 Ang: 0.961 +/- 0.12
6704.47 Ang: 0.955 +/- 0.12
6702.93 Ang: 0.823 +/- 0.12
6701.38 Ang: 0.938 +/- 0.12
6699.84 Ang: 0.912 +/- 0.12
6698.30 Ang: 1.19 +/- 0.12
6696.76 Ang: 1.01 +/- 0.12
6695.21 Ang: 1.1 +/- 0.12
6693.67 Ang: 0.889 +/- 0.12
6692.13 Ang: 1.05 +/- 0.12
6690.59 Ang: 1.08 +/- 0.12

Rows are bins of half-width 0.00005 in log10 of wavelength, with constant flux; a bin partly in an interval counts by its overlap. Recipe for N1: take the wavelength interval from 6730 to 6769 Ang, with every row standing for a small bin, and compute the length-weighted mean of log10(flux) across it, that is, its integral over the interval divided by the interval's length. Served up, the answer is -0.047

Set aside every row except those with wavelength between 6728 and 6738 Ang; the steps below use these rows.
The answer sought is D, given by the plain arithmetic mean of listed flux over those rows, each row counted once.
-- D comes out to 0.89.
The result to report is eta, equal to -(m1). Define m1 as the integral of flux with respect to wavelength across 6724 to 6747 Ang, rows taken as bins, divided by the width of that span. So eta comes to -0.93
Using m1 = 0.93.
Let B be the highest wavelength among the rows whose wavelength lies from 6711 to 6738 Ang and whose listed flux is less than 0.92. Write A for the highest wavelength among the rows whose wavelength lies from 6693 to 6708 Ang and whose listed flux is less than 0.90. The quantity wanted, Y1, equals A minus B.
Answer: -34.0 Ang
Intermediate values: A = 6702.93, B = 6736.97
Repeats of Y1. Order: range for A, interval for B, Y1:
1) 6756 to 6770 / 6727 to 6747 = 23.3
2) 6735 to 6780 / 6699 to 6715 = 55.9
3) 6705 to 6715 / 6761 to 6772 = -55.9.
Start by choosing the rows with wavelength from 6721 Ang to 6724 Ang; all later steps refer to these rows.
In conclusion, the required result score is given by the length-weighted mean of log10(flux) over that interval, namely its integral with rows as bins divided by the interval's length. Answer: -0.045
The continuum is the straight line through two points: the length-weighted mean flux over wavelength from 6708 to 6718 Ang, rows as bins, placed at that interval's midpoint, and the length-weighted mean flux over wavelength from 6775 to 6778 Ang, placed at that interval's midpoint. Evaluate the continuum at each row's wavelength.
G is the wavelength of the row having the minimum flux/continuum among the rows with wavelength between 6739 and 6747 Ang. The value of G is 6744.73 Ang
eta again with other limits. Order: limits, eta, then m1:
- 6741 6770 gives -0.90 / 0.90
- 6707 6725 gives -0.95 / 0.95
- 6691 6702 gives -1.02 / 1.02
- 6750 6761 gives -0.94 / 0.94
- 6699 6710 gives -0.93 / 0.93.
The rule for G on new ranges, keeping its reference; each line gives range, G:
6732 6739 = 6732.32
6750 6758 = 6755.61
